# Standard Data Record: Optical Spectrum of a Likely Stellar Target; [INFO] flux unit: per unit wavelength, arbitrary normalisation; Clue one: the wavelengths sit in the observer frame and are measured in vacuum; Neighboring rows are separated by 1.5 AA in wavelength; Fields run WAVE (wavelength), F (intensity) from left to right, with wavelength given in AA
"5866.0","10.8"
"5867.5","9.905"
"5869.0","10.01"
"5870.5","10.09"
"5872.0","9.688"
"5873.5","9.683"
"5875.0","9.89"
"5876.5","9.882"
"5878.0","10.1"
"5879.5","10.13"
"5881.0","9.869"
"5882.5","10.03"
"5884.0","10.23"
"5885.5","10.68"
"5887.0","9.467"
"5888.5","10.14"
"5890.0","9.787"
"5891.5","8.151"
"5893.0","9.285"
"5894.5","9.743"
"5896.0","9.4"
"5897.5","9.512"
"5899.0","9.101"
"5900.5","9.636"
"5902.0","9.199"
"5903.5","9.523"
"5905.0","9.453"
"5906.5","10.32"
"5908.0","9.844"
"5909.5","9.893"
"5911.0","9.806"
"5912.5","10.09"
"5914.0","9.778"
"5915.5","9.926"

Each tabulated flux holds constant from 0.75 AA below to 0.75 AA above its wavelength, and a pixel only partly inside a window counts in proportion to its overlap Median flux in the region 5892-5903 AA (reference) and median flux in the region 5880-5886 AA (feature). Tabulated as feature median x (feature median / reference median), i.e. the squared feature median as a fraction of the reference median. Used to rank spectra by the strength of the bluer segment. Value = 10.9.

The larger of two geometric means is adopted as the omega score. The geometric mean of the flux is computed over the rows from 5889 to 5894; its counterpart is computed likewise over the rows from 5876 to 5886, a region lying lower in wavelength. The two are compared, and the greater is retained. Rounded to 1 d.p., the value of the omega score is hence 10.1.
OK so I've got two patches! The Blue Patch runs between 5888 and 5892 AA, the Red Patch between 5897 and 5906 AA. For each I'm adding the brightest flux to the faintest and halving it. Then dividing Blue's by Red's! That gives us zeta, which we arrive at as 0.98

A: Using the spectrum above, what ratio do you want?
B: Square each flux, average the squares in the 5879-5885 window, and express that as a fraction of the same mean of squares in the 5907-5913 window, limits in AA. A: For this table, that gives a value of 1.03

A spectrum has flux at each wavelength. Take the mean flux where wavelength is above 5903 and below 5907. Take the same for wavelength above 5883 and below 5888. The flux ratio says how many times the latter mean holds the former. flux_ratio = 1.04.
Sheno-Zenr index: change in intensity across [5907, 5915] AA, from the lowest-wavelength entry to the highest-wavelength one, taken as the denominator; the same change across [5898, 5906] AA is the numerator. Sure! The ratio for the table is -5.3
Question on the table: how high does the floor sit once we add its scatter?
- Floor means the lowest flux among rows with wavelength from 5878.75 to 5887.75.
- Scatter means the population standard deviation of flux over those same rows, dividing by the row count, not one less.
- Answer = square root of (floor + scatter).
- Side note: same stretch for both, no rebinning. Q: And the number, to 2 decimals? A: 3.14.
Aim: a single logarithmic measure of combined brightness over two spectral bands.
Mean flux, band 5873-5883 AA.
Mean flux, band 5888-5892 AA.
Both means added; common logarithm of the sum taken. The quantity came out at 1.29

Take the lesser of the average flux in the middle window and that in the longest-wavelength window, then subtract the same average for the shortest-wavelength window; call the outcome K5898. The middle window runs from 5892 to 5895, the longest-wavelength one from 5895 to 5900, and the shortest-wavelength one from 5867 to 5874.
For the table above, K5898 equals -0.5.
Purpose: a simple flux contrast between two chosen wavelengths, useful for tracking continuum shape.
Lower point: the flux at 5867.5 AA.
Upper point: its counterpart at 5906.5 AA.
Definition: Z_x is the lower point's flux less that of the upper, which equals -0.4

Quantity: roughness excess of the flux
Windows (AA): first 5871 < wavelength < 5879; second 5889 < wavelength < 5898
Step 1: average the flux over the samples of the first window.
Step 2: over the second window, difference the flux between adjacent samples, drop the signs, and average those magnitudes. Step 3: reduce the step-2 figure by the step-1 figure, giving -9.1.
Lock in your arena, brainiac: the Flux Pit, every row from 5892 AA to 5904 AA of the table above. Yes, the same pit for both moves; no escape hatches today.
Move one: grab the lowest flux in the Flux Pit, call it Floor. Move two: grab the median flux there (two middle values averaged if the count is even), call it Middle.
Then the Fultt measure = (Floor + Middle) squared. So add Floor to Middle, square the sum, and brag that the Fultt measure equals 344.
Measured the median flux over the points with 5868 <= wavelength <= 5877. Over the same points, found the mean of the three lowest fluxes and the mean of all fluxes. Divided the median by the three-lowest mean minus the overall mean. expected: -80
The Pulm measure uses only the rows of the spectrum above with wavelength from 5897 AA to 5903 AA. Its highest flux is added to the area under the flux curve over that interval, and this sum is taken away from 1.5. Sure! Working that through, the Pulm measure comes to -64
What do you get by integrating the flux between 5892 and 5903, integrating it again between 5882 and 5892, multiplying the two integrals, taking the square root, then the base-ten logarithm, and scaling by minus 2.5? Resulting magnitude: -5.01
